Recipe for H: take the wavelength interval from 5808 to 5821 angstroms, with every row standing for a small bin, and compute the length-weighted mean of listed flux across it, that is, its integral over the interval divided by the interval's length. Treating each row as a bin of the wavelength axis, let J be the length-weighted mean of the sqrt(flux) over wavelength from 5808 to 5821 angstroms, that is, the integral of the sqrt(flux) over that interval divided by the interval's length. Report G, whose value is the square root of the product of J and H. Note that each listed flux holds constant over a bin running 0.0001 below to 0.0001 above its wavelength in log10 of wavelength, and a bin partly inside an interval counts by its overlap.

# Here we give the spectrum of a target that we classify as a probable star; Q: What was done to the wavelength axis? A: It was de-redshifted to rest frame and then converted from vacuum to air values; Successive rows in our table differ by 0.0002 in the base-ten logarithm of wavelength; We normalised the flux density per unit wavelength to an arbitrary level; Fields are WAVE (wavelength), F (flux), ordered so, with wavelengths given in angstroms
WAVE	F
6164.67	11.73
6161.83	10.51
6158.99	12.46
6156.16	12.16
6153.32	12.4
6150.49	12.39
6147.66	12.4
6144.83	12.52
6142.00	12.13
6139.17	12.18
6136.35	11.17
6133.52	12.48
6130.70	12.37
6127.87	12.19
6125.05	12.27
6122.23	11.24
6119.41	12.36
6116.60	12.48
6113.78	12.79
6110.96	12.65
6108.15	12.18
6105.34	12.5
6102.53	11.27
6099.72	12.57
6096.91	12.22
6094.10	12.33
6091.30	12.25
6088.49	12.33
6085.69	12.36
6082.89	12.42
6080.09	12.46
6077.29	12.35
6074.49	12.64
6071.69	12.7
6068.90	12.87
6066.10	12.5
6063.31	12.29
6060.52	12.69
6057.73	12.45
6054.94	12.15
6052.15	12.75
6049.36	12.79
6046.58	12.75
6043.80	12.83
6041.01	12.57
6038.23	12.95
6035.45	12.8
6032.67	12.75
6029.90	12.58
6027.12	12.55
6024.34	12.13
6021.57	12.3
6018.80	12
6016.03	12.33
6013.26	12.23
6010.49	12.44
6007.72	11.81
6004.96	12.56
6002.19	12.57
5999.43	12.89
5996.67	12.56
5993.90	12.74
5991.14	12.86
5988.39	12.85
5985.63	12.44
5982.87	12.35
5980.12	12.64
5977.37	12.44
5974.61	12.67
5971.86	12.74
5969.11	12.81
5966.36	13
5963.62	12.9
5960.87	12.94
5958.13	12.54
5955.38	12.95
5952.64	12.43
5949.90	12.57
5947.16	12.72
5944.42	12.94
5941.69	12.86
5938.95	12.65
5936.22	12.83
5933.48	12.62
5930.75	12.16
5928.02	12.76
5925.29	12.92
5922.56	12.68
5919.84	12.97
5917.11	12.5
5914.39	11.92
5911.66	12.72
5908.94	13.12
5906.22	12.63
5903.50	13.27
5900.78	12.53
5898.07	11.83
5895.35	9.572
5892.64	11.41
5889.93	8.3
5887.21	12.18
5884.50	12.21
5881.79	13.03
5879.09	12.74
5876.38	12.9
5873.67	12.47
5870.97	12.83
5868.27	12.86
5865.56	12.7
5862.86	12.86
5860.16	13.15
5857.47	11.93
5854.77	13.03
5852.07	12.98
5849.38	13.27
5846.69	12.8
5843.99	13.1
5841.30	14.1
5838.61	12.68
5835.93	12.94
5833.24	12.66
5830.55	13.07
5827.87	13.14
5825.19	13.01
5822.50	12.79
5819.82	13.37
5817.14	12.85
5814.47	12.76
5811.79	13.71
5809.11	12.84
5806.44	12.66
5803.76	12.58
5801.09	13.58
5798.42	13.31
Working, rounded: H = 13.1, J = 3.62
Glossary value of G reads 6.89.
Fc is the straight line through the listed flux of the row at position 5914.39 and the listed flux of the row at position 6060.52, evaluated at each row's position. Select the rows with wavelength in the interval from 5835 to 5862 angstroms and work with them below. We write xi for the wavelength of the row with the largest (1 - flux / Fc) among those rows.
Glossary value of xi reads 5857.47 angstroms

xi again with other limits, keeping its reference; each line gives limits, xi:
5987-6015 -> 6007.72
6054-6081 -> 6054.94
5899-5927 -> 5914.39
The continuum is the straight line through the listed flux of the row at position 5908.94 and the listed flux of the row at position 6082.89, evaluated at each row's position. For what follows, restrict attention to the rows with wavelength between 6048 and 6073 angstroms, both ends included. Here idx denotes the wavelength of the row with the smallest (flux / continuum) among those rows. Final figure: 6054.94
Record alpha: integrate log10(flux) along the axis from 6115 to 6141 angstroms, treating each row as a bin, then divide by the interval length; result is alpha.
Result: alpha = 1.08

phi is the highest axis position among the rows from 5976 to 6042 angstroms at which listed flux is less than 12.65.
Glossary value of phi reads 6041.01 angstroms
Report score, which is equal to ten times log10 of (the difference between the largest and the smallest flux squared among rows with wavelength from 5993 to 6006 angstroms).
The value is 9.2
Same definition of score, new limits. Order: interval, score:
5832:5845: 15.9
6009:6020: 10.3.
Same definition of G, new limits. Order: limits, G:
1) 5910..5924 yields 6.68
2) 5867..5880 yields 6.75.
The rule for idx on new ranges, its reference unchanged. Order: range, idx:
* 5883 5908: 5889.93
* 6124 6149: 6136.35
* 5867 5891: 5889.93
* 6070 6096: 6091.30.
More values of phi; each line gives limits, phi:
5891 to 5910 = 5906.22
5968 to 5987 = 5985.63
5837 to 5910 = 5906.22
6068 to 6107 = 6105.34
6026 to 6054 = 6041.01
